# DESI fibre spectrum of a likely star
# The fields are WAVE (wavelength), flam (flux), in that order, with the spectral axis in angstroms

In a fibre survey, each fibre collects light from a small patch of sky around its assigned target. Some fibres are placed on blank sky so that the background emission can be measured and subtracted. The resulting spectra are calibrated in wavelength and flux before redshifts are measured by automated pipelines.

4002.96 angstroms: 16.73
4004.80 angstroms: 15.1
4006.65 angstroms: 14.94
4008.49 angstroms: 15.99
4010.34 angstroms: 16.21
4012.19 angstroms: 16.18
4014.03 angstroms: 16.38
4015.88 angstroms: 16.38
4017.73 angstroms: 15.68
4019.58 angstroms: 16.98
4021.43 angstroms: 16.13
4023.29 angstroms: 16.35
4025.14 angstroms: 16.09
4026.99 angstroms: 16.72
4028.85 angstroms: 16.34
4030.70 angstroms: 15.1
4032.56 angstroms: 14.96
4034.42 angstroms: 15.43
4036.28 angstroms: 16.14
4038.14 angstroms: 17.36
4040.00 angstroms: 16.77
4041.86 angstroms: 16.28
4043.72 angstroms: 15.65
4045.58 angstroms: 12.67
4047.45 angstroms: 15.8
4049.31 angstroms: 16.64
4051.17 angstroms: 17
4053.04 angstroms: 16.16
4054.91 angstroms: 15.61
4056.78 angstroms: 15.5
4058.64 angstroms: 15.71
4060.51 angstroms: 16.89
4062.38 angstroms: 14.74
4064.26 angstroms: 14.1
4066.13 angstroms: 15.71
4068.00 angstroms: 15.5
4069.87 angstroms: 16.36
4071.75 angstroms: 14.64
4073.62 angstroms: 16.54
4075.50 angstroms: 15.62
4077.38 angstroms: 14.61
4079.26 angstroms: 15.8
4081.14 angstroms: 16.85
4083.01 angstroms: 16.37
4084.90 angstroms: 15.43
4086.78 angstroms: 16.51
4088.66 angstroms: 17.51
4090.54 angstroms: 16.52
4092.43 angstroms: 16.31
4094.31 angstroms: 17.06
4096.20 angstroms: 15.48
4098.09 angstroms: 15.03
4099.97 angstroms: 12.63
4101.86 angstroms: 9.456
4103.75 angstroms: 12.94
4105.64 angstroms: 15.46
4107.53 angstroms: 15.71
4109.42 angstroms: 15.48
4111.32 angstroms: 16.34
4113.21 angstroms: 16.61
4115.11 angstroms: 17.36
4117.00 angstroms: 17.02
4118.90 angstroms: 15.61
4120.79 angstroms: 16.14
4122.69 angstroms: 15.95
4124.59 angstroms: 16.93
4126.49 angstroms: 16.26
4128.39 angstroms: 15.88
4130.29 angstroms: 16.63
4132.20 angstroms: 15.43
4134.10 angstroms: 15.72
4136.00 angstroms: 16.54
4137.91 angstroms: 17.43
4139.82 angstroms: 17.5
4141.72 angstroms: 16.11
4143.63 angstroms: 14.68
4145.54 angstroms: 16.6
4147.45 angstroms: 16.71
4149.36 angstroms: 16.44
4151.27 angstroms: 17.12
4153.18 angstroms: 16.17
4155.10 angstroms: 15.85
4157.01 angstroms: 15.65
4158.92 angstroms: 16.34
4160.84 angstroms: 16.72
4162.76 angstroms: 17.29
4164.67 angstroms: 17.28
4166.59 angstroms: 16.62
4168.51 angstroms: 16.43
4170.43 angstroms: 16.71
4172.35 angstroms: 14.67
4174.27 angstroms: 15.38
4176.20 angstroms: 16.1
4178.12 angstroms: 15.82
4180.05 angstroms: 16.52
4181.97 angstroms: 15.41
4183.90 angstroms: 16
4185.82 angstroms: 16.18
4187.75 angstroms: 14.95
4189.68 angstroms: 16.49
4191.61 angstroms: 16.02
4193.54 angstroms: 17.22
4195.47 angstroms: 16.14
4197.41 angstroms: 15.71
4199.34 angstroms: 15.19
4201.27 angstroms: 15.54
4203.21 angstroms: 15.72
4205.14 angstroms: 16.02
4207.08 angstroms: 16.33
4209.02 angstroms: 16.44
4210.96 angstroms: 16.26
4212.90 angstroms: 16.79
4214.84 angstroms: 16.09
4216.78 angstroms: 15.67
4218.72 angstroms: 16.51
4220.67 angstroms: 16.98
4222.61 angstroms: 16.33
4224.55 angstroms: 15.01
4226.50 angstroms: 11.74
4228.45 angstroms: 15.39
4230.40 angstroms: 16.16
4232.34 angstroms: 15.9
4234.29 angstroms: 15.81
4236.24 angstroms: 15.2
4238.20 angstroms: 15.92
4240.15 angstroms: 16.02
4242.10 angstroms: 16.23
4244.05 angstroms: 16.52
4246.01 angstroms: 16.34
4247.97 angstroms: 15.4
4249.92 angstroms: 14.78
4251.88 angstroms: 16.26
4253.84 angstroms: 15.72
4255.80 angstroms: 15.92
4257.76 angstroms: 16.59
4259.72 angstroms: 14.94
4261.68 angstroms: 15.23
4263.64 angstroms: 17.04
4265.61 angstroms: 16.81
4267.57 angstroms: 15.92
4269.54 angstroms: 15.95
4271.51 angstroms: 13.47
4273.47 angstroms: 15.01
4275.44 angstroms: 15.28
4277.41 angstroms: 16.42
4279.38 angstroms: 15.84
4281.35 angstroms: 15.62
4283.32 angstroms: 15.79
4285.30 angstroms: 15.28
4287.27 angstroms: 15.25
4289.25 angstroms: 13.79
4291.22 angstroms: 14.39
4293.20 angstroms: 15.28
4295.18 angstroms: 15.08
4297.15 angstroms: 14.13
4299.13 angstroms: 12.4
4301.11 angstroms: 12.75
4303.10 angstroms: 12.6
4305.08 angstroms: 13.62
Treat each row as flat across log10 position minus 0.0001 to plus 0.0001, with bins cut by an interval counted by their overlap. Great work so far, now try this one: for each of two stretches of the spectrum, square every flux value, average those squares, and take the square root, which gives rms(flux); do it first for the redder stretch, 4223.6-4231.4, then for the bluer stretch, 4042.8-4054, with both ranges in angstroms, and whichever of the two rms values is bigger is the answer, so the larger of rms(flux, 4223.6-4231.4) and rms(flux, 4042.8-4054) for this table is 15.7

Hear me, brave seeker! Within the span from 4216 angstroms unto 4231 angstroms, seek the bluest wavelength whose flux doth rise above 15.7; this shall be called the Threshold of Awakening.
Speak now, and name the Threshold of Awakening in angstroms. 4218.72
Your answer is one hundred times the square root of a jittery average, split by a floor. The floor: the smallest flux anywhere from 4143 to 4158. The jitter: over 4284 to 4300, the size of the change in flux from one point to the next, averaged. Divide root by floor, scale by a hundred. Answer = 6.2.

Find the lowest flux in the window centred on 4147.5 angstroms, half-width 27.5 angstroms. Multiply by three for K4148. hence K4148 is 44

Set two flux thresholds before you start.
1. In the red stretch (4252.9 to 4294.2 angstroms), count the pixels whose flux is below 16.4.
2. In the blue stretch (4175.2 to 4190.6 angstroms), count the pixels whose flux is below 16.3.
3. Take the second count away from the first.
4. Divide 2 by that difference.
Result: 0.2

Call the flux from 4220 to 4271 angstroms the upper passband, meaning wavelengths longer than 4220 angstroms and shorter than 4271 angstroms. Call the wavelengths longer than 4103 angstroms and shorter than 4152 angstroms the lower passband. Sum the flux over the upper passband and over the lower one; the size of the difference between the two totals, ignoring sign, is 10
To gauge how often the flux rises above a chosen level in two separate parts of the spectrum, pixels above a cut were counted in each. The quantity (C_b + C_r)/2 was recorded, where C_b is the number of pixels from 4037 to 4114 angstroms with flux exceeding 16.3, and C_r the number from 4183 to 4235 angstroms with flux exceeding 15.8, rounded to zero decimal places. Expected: 17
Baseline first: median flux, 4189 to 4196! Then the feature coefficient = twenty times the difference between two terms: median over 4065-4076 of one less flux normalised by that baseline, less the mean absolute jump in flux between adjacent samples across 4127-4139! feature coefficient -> -15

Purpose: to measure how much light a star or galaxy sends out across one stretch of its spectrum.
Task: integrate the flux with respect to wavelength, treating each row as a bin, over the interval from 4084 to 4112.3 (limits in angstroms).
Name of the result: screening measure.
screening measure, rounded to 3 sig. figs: 430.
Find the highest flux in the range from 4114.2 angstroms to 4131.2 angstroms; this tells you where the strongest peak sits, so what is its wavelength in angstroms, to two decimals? 4115.11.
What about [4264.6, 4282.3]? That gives 4265.61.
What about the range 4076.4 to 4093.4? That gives 4088.66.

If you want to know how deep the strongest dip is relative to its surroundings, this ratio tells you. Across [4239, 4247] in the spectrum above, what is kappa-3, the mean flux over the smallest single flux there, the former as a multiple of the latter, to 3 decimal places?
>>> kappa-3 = 1.016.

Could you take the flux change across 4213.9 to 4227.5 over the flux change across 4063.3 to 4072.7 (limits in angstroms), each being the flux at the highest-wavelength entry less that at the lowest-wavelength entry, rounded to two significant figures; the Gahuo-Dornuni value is -8.1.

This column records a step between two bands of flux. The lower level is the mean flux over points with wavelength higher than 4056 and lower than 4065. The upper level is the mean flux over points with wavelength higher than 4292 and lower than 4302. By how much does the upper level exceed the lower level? -1.5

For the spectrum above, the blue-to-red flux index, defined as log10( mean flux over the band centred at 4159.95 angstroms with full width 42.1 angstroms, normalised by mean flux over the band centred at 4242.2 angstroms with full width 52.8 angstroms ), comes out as 0.014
